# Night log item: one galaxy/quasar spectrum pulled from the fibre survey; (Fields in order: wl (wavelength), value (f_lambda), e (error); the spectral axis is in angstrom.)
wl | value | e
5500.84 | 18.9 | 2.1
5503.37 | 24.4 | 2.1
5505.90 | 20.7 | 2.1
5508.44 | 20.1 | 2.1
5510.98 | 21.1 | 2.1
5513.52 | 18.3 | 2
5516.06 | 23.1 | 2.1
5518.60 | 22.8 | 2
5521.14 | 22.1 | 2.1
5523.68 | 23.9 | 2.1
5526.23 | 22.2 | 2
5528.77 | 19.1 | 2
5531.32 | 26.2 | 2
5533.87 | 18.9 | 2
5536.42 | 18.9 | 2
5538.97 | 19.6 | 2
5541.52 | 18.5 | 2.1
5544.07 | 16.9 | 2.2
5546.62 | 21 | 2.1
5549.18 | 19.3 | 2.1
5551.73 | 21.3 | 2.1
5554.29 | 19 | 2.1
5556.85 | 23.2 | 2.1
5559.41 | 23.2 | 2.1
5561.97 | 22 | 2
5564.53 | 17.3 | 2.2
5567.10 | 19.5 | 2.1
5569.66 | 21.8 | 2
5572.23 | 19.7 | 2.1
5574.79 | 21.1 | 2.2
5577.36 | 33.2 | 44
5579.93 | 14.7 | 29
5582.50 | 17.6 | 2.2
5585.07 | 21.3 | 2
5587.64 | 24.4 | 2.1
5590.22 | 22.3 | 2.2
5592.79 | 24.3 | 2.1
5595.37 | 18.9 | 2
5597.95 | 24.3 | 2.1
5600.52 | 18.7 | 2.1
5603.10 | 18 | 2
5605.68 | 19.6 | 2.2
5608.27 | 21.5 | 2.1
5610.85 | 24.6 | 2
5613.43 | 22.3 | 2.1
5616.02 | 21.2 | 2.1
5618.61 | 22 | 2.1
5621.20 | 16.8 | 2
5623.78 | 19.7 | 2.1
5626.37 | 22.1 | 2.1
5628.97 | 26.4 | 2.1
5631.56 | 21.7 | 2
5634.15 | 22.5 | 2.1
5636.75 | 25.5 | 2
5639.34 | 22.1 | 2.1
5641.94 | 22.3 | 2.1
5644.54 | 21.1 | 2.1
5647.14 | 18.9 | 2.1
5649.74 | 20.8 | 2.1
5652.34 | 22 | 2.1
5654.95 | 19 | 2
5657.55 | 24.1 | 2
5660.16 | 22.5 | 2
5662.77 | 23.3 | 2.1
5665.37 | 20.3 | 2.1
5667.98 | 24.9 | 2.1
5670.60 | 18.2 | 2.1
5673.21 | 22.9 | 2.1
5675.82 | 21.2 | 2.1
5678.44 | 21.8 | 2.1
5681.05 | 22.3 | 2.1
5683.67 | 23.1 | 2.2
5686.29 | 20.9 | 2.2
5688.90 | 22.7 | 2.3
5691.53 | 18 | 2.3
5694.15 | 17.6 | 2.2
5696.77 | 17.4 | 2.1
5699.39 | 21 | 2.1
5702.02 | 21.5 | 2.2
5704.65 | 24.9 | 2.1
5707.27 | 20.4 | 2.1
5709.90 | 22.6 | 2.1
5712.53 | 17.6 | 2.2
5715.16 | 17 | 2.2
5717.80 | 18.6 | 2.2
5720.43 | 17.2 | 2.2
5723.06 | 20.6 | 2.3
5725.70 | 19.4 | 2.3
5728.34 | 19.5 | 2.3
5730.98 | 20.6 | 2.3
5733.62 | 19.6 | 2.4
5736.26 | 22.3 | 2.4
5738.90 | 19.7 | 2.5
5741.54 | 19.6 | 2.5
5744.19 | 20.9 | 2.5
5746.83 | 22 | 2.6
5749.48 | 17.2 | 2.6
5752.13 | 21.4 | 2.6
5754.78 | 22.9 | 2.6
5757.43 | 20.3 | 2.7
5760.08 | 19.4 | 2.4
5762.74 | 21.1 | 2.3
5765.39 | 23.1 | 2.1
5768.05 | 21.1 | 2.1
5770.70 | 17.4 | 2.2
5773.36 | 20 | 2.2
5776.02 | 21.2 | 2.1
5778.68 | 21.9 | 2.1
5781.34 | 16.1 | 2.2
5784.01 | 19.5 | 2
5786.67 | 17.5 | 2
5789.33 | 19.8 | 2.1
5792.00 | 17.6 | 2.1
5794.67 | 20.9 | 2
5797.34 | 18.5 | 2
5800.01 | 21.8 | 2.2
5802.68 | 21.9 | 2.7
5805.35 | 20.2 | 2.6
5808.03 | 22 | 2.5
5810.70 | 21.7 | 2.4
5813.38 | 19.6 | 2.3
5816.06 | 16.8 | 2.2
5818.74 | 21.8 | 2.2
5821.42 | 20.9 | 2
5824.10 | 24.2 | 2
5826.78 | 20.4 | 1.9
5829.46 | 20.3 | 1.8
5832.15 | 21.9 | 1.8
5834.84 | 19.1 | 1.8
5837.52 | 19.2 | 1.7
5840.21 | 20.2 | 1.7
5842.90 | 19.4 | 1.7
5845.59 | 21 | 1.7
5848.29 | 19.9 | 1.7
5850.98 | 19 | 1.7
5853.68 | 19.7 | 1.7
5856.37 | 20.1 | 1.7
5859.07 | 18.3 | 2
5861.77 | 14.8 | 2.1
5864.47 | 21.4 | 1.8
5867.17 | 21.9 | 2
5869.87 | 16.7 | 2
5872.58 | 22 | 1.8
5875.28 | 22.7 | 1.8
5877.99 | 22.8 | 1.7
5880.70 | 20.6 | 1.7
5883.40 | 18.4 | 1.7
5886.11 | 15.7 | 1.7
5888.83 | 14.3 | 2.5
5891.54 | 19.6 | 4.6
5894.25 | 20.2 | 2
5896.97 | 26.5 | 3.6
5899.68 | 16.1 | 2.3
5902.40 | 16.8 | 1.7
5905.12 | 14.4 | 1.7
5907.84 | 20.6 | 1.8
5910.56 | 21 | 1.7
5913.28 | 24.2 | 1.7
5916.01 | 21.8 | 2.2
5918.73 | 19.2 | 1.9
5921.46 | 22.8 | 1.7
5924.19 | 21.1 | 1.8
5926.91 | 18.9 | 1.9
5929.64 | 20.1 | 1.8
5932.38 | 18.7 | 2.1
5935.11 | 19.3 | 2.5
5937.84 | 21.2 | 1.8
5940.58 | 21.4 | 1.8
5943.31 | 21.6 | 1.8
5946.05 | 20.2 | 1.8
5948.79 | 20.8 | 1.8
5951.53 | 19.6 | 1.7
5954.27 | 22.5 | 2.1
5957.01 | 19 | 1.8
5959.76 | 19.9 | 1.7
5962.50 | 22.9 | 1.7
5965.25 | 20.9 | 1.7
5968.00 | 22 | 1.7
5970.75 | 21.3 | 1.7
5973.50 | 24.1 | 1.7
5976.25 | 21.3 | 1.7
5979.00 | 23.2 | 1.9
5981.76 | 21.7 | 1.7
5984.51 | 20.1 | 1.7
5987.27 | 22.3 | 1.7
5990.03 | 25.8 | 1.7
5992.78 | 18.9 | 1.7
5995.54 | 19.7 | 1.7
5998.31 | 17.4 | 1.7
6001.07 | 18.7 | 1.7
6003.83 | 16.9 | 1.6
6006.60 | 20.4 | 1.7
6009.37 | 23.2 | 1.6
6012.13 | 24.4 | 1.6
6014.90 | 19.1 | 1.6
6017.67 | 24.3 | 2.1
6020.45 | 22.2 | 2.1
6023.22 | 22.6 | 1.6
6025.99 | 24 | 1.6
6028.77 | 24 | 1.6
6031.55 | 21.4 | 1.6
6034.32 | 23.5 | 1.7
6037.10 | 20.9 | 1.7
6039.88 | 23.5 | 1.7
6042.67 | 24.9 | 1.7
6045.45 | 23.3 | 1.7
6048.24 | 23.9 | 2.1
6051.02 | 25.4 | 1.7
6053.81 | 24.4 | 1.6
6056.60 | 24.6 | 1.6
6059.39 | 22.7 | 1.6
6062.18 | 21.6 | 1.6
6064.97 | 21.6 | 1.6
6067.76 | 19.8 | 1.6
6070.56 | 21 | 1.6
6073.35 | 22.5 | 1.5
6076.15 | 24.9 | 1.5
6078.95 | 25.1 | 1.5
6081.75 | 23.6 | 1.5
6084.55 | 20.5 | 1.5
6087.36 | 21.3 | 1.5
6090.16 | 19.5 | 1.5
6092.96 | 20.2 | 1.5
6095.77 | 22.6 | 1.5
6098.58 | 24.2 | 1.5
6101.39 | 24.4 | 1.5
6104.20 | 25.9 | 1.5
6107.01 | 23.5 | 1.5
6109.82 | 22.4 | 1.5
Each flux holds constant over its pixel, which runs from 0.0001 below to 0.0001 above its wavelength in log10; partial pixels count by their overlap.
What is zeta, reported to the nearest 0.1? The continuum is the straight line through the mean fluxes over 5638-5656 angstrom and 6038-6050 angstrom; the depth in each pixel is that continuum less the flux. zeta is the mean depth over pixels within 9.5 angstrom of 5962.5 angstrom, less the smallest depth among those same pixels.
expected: 1.7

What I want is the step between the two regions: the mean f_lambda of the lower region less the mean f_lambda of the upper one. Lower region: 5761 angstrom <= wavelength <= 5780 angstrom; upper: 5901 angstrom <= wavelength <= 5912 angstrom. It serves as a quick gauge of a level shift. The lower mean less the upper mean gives 2.6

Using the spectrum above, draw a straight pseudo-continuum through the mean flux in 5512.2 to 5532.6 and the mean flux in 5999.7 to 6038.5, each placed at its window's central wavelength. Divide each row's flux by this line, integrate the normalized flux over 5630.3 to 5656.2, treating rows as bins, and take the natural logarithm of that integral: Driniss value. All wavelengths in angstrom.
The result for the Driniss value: 3.23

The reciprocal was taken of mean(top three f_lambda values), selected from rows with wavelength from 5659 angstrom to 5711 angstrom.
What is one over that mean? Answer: 0.0410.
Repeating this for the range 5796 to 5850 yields 0.0441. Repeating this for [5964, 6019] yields 0.0403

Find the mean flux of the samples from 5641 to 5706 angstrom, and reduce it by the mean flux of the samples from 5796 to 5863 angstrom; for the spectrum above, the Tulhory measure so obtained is 1.2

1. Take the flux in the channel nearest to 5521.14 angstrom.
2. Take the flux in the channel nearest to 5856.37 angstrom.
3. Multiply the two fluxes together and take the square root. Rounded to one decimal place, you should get 21.1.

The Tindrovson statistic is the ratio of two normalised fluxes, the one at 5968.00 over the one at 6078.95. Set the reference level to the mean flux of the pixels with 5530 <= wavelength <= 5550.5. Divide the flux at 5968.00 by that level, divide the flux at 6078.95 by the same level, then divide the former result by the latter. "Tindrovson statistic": 0.88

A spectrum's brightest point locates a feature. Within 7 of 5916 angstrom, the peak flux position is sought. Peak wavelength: 5913.28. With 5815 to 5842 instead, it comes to 5824.10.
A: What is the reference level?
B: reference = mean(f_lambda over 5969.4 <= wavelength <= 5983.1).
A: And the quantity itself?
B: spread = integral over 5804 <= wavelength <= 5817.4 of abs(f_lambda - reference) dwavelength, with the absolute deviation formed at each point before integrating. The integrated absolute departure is 30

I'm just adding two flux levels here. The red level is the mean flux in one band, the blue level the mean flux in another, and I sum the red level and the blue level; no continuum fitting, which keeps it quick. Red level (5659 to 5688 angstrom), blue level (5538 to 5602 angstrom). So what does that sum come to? 42.9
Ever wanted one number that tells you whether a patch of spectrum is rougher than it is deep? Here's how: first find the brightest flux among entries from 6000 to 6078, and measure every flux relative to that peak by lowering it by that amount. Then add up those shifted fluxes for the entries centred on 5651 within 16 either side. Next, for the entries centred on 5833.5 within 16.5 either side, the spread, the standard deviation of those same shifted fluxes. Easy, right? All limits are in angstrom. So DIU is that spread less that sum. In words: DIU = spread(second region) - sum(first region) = 44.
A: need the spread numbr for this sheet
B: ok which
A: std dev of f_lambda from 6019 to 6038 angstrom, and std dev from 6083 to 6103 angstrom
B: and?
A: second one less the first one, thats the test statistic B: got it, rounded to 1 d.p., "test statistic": 0.7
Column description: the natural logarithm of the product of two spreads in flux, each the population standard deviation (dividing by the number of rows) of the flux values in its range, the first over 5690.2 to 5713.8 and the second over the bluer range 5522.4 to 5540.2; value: 1.91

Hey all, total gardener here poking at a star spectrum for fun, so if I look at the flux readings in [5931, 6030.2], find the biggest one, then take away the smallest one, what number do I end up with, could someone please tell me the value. 8.9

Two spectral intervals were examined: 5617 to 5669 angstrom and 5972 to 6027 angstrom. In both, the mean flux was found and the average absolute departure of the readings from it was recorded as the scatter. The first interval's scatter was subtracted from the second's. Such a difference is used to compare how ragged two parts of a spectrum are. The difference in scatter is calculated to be 0.4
